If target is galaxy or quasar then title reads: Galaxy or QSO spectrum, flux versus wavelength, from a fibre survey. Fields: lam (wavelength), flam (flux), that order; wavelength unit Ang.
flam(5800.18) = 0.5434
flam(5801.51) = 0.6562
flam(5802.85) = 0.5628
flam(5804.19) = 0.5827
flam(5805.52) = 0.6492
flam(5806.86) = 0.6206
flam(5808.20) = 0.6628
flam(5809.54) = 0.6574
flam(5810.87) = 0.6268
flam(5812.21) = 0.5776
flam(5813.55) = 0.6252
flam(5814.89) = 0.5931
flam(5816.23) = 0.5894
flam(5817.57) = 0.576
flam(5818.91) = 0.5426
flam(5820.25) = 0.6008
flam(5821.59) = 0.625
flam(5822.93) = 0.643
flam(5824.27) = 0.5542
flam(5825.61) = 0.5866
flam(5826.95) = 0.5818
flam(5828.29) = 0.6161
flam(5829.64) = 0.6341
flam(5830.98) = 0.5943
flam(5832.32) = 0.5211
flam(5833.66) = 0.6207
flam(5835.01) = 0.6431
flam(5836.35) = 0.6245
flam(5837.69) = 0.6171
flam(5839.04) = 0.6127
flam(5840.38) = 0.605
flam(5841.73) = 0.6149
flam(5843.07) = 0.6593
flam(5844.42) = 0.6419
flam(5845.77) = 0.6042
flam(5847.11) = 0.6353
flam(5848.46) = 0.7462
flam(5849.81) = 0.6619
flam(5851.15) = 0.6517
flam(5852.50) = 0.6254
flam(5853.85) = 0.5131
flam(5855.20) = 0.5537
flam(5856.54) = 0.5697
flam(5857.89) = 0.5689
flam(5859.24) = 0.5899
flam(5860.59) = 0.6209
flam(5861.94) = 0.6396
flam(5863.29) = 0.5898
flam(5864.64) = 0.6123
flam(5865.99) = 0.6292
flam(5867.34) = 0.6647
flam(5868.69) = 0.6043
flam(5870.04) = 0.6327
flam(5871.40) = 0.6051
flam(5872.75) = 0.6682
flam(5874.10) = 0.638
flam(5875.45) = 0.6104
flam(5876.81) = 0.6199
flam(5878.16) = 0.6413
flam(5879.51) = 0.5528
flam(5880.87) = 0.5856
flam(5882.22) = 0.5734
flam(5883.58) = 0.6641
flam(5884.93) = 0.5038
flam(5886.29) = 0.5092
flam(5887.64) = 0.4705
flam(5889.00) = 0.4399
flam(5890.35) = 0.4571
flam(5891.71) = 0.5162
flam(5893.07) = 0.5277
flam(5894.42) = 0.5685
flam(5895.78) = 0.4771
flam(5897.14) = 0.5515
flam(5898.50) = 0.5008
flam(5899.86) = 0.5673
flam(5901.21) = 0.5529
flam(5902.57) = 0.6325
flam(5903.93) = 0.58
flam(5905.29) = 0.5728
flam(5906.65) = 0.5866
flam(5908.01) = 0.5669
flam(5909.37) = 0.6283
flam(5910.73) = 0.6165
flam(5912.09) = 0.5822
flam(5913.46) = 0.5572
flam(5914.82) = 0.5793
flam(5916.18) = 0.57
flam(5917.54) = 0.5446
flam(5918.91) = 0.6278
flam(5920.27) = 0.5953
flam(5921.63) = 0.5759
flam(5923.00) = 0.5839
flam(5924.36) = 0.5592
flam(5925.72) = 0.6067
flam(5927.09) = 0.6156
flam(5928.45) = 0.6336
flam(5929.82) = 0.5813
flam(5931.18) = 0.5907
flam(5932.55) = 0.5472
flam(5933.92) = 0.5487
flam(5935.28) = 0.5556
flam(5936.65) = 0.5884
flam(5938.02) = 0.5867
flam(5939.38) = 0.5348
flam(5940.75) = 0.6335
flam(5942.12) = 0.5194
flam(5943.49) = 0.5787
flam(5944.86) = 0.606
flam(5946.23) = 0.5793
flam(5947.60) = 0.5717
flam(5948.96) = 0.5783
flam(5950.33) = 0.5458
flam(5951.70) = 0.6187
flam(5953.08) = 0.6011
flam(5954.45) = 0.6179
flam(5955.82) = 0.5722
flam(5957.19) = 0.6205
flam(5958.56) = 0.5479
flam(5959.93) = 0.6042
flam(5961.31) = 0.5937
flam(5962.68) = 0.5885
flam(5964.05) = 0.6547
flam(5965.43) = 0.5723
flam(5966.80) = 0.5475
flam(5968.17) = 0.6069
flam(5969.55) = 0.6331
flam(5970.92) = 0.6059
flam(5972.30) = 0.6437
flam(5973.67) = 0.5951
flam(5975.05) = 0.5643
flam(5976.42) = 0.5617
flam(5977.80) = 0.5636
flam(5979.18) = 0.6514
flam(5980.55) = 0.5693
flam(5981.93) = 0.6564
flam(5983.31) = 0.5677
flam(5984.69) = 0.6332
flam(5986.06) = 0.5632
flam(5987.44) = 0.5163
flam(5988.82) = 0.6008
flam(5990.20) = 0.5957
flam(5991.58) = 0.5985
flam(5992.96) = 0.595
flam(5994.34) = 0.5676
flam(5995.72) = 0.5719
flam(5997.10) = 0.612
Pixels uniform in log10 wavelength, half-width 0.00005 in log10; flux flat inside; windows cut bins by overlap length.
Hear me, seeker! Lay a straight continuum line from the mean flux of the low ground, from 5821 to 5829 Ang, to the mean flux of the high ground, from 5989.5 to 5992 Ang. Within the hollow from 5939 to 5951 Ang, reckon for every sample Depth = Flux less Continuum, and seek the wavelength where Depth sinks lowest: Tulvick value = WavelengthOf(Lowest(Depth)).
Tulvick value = 5942.12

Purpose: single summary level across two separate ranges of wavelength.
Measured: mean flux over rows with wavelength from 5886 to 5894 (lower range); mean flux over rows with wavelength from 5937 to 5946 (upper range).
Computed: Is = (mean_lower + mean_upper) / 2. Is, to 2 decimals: 0.53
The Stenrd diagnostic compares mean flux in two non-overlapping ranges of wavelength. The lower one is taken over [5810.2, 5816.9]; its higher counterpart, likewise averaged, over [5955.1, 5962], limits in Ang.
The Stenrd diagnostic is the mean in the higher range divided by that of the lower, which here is 0.98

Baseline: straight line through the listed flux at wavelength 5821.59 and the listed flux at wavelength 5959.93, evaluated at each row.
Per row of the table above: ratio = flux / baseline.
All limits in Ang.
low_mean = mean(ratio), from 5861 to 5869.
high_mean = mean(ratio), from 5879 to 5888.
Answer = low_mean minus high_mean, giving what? 0.11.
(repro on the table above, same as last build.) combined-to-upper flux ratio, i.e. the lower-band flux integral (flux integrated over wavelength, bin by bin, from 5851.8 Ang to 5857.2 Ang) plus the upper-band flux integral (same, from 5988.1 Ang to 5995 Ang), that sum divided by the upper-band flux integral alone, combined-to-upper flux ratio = 1.7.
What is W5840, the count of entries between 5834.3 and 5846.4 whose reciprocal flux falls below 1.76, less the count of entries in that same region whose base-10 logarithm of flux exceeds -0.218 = 2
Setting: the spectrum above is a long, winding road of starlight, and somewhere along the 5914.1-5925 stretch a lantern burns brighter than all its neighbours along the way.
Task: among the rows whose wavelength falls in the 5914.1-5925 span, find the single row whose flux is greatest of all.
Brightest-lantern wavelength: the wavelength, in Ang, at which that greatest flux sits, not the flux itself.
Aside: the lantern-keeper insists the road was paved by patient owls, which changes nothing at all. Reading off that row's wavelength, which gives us 5918.91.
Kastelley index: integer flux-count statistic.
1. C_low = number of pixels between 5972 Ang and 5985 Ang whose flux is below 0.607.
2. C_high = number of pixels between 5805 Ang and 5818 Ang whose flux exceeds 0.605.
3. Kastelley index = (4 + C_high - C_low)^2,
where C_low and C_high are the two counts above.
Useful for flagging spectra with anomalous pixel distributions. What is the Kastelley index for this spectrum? 16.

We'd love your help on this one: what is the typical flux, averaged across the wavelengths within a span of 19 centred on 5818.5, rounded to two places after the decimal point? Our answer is 0.60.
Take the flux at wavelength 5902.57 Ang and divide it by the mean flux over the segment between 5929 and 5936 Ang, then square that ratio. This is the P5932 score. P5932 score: 1.25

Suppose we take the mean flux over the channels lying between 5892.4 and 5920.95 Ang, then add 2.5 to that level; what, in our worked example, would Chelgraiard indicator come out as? 3.07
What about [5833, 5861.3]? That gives 3.12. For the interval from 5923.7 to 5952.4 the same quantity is 3.08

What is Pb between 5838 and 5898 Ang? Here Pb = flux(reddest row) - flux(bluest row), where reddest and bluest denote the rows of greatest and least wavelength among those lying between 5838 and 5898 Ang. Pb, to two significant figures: -0.061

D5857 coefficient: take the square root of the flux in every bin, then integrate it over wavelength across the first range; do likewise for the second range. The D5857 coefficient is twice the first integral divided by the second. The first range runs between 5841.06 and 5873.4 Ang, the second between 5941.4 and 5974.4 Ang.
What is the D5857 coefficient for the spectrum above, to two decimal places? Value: 2.01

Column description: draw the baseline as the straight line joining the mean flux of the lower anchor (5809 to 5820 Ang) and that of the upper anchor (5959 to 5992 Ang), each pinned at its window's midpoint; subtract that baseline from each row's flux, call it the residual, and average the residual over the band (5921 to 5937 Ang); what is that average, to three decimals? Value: -0.014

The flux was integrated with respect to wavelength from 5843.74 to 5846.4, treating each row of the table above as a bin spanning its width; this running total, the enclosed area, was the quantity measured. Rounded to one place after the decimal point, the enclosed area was 1.7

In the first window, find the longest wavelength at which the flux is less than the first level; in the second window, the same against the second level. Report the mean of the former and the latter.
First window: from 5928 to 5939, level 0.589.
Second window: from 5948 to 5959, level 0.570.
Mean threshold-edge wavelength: 5948.3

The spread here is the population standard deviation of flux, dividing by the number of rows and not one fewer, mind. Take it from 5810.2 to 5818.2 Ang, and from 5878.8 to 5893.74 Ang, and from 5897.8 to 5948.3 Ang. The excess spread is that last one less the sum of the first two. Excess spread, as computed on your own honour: -0.051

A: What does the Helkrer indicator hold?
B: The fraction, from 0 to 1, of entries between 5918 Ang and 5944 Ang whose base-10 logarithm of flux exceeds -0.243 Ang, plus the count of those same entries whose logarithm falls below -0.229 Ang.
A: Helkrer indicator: 12.7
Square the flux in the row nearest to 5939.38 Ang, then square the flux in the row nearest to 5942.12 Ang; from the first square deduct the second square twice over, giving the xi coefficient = -0.25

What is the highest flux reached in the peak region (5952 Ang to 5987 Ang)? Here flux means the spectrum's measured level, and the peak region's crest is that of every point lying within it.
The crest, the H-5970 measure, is 0.6564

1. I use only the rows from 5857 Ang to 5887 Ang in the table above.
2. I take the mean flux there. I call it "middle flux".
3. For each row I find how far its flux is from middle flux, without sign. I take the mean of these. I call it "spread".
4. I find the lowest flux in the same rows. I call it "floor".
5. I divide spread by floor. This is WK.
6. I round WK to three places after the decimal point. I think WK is 0.067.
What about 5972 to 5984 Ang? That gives 0.063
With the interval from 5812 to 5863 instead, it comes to 0.063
